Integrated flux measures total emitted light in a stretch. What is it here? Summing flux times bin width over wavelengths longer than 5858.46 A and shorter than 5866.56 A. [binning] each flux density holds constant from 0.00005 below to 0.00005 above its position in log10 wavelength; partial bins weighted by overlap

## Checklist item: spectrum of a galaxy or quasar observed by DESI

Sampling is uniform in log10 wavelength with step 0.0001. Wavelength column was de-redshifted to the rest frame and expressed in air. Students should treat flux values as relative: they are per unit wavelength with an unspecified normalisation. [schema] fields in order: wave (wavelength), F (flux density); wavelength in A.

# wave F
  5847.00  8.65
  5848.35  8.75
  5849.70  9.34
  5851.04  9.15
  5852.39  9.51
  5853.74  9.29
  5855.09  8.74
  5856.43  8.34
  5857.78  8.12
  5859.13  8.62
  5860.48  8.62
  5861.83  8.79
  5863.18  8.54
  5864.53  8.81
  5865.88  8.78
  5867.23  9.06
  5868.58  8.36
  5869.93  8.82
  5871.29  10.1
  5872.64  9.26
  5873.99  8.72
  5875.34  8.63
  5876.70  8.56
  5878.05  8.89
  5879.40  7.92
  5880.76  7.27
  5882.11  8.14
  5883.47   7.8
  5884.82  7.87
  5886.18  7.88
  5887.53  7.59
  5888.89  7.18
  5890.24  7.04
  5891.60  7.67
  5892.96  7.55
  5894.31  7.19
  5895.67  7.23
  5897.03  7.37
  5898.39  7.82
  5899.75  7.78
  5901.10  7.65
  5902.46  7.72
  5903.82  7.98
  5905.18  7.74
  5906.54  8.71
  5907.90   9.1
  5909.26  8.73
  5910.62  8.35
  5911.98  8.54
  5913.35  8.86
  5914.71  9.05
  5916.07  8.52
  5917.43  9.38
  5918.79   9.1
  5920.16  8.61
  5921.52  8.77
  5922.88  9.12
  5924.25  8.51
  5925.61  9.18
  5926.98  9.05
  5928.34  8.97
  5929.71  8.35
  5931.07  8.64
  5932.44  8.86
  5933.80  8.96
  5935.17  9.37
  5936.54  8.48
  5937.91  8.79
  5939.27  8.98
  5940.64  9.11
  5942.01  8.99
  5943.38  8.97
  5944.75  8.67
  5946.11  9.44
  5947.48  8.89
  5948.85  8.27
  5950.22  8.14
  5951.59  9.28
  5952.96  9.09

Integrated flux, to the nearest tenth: 70.4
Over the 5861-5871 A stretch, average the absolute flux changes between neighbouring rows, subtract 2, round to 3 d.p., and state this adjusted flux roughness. -1.668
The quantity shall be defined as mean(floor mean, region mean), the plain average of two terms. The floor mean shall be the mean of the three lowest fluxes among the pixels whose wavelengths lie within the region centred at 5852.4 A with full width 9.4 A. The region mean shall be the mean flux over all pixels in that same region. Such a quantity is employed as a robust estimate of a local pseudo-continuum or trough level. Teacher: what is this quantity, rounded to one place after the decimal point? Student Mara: 8.8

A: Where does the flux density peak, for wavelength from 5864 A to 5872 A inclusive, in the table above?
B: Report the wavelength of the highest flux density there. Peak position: 5871.29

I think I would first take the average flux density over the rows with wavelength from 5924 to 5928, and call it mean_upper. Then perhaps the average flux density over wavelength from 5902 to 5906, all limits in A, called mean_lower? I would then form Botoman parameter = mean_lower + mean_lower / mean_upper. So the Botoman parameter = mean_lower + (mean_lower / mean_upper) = 8.7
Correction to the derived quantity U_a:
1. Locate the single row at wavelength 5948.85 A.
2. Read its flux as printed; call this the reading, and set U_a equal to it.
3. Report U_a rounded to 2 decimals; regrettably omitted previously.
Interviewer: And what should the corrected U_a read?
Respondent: 8.27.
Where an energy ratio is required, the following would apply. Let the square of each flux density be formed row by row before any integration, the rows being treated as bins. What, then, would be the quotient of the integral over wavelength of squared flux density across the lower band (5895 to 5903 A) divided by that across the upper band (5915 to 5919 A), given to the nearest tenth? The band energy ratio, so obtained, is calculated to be 1.4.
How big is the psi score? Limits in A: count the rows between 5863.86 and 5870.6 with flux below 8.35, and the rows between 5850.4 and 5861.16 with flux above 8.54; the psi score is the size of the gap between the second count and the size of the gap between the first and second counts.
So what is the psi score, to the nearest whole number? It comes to 0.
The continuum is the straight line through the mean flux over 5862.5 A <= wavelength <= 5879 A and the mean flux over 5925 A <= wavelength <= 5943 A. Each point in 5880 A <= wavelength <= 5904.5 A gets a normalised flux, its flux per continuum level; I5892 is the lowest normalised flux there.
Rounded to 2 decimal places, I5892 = 0.79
